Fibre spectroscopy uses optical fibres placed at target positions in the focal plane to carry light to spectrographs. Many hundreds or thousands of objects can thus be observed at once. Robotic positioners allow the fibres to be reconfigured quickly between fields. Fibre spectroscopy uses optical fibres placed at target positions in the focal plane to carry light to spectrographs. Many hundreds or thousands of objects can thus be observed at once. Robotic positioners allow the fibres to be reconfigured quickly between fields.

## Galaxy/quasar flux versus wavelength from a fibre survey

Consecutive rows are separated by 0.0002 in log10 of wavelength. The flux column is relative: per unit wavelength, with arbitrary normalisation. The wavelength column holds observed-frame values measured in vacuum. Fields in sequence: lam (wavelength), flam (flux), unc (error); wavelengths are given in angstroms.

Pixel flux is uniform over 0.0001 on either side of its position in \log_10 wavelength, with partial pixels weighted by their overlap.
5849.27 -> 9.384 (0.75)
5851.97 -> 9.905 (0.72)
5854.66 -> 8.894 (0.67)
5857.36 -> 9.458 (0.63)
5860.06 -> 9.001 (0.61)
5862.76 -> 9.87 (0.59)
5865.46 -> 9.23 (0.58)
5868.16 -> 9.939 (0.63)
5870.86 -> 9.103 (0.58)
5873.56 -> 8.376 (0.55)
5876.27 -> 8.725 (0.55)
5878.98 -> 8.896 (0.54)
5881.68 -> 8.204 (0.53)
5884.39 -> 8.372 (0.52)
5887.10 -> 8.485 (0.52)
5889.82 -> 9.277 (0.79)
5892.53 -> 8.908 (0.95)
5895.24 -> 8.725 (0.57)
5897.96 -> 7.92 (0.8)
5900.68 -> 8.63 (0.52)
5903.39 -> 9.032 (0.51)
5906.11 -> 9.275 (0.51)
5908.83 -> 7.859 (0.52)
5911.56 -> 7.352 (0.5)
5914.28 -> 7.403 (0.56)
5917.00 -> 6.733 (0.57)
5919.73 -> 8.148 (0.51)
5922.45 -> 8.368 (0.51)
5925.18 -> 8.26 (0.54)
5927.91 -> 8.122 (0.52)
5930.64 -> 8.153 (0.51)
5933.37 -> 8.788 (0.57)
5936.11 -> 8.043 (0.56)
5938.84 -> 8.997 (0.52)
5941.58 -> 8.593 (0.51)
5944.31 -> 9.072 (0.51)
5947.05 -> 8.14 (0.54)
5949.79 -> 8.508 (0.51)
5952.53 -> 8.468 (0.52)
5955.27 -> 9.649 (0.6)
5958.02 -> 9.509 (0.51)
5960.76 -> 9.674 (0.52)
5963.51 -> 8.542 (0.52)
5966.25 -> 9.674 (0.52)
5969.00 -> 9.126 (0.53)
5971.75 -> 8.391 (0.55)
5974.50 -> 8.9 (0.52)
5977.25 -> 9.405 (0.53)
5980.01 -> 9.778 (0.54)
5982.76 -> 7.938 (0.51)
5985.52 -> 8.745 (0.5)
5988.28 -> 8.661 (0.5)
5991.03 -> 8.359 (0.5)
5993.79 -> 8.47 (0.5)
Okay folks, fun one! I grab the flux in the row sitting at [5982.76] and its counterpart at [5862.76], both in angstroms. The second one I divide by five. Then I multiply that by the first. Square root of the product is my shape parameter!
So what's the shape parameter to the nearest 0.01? 3.96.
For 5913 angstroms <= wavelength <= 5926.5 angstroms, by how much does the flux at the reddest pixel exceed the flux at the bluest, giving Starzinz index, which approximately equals 0.9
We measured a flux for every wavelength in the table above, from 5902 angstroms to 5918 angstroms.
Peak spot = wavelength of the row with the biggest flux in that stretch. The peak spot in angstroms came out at 5906.11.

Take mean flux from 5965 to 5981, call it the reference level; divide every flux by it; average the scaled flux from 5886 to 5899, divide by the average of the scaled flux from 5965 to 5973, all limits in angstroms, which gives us 0.96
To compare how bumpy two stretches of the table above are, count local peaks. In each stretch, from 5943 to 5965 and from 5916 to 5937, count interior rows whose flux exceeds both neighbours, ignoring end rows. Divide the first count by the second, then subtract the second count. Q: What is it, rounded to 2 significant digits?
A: -0.50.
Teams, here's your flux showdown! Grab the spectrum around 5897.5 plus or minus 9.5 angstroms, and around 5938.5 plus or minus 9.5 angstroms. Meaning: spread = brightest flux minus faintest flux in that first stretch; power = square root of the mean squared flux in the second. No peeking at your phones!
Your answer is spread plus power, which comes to 9.9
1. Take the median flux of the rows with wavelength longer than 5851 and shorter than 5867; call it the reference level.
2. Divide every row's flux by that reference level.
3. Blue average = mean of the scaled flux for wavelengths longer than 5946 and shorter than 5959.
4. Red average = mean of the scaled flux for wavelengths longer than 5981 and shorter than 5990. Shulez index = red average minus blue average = -0.04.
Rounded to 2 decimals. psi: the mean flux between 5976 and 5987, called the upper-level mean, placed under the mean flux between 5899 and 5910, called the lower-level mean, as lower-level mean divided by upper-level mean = 0.97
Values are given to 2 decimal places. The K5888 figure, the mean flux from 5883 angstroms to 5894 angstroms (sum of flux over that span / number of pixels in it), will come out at 8.76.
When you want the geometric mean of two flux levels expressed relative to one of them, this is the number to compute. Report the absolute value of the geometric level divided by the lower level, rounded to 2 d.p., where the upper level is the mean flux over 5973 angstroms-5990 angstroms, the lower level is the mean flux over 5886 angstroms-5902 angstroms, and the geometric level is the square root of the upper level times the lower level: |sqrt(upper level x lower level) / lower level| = 1.01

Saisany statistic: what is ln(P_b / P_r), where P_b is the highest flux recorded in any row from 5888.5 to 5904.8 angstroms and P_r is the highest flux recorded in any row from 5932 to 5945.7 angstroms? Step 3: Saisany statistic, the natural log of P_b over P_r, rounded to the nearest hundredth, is 0.02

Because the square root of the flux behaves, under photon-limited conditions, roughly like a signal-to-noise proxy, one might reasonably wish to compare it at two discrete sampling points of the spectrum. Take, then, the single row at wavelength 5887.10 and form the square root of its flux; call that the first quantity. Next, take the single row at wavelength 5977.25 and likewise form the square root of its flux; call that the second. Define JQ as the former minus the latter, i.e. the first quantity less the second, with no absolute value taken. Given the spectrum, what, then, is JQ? -0.15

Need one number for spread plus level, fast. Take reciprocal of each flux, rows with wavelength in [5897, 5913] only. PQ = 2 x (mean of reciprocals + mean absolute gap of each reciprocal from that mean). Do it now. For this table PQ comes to 0.260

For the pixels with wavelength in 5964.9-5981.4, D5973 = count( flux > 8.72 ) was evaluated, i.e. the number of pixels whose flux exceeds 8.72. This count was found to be 5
